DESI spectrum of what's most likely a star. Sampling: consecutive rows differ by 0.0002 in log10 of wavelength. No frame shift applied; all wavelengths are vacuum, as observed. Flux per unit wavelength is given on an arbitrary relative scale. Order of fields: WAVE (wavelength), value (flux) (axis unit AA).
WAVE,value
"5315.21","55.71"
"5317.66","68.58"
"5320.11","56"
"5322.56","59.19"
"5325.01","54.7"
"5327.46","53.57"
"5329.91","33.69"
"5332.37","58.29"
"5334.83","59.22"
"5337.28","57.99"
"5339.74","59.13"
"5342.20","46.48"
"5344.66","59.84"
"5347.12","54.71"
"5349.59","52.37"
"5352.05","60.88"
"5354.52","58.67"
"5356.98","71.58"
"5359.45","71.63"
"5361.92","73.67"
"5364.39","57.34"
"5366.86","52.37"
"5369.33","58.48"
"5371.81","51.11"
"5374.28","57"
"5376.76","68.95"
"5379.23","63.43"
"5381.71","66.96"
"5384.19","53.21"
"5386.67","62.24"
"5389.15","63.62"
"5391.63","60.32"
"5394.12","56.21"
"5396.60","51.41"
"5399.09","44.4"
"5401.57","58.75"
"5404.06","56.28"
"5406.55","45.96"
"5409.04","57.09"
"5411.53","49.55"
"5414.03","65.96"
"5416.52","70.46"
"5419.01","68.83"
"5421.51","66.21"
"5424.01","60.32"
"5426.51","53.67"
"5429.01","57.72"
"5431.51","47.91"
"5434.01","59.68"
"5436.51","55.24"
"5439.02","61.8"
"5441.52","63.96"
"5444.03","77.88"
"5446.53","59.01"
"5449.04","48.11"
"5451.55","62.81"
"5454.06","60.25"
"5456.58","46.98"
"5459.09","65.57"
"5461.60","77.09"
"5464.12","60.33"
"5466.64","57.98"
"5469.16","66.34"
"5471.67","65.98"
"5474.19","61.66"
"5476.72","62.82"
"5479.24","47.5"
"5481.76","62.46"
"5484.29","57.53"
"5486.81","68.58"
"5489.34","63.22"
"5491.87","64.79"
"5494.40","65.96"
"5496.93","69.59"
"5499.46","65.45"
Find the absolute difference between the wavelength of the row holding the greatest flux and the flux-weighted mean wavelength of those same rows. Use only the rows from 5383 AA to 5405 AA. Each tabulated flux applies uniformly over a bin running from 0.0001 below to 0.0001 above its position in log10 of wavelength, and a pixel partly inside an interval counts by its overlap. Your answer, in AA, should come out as 4.7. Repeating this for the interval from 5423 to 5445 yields 9.5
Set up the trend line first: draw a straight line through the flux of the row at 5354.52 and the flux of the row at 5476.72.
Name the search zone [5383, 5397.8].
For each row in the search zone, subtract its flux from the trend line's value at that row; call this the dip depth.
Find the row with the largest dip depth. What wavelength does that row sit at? 5396.60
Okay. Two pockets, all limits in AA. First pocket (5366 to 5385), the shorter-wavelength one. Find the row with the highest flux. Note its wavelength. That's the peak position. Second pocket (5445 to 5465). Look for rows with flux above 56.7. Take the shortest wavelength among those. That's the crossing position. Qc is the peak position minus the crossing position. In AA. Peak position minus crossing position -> -69.8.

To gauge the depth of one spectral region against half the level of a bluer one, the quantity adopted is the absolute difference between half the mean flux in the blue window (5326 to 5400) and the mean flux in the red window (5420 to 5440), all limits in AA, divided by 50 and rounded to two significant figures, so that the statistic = 0.58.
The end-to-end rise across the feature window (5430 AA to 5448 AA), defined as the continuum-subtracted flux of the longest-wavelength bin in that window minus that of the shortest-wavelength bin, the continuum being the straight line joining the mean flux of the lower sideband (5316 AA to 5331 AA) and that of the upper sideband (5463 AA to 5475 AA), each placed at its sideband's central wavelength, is 10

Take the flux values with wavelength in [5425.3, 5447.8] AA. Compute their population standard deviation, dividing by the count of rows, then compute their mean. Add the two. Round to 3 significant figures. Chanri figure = 67.5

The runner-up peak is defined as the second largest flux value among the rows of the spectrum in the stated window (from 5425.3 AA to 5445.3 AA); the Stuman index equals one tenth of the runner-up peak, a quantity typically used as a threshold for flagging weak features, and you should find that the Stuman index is 6.4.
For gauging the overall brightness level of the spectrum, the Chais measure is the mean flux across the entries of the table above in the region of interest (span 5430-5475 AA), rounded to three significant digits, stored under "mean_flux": 61.0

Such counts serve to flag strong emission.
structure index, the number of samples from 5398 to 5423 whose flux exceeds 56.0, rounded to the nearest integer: 7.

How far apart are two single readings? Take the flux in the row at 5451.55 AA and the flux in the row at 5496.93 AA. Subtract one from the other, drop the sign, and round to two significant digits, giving 6.8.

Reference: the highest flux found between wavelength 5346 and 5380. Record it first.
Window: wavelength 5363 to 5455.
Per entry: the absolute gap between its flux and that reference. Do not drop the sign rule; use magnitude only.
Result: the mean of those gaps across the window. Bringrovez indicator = 15.1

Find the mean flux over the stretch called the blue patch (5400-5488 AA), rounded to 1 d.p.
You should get 60.2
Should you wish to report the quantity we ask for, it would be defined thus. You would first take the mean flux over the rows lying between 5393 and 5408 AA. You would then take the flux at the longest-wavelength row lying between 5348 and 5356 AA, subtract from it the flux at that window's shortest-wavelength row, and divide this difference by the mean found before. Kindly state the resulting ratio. 0.12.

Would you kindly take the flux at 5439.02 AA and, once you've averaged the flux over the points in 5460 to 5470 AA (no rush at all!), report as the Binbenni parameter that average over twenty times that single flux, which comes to 0.0529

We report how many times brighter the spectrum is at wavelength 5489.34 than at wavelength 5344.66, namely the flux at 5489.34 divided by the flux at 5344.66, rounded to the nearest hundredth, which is 1.06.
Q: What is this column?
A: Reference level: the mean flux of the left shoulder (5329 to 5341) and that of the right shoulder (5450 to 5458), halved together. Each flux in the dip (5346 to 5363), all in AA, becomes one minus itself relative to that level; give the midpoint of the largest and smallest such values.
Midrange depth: -0.14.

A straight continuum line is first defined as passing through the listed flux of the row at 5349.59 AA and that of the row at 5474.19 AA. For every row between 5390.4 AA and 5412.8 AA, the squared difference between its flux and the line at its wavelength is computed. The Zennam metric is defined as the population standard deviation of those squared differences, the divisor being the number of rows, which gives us 49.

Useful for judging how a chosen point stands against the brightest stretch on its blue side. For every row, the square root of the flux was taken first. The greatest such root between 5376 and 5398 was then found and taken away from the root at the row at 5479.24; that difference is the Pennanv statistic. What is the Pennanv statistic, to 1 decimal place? -1.4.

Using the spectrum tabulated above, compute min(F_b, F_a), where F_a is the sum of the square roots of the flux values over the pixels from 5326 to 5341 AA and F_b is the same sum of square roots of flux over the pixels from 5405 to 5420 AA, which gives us 44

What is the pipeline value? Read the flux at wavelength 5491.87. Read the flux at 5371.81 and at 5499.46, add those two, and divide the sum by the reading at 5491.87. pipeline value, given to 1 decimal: 1.8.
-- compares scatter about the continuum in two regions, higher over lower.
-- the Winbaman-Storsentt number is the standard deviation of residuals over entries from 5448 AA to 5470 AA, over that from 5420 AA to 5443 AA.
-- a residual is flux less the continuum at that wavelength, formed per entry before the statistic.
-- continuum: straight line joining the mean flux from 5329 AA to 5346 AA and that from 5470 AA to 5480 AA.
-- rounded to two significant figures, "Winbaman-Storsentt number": 1.6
